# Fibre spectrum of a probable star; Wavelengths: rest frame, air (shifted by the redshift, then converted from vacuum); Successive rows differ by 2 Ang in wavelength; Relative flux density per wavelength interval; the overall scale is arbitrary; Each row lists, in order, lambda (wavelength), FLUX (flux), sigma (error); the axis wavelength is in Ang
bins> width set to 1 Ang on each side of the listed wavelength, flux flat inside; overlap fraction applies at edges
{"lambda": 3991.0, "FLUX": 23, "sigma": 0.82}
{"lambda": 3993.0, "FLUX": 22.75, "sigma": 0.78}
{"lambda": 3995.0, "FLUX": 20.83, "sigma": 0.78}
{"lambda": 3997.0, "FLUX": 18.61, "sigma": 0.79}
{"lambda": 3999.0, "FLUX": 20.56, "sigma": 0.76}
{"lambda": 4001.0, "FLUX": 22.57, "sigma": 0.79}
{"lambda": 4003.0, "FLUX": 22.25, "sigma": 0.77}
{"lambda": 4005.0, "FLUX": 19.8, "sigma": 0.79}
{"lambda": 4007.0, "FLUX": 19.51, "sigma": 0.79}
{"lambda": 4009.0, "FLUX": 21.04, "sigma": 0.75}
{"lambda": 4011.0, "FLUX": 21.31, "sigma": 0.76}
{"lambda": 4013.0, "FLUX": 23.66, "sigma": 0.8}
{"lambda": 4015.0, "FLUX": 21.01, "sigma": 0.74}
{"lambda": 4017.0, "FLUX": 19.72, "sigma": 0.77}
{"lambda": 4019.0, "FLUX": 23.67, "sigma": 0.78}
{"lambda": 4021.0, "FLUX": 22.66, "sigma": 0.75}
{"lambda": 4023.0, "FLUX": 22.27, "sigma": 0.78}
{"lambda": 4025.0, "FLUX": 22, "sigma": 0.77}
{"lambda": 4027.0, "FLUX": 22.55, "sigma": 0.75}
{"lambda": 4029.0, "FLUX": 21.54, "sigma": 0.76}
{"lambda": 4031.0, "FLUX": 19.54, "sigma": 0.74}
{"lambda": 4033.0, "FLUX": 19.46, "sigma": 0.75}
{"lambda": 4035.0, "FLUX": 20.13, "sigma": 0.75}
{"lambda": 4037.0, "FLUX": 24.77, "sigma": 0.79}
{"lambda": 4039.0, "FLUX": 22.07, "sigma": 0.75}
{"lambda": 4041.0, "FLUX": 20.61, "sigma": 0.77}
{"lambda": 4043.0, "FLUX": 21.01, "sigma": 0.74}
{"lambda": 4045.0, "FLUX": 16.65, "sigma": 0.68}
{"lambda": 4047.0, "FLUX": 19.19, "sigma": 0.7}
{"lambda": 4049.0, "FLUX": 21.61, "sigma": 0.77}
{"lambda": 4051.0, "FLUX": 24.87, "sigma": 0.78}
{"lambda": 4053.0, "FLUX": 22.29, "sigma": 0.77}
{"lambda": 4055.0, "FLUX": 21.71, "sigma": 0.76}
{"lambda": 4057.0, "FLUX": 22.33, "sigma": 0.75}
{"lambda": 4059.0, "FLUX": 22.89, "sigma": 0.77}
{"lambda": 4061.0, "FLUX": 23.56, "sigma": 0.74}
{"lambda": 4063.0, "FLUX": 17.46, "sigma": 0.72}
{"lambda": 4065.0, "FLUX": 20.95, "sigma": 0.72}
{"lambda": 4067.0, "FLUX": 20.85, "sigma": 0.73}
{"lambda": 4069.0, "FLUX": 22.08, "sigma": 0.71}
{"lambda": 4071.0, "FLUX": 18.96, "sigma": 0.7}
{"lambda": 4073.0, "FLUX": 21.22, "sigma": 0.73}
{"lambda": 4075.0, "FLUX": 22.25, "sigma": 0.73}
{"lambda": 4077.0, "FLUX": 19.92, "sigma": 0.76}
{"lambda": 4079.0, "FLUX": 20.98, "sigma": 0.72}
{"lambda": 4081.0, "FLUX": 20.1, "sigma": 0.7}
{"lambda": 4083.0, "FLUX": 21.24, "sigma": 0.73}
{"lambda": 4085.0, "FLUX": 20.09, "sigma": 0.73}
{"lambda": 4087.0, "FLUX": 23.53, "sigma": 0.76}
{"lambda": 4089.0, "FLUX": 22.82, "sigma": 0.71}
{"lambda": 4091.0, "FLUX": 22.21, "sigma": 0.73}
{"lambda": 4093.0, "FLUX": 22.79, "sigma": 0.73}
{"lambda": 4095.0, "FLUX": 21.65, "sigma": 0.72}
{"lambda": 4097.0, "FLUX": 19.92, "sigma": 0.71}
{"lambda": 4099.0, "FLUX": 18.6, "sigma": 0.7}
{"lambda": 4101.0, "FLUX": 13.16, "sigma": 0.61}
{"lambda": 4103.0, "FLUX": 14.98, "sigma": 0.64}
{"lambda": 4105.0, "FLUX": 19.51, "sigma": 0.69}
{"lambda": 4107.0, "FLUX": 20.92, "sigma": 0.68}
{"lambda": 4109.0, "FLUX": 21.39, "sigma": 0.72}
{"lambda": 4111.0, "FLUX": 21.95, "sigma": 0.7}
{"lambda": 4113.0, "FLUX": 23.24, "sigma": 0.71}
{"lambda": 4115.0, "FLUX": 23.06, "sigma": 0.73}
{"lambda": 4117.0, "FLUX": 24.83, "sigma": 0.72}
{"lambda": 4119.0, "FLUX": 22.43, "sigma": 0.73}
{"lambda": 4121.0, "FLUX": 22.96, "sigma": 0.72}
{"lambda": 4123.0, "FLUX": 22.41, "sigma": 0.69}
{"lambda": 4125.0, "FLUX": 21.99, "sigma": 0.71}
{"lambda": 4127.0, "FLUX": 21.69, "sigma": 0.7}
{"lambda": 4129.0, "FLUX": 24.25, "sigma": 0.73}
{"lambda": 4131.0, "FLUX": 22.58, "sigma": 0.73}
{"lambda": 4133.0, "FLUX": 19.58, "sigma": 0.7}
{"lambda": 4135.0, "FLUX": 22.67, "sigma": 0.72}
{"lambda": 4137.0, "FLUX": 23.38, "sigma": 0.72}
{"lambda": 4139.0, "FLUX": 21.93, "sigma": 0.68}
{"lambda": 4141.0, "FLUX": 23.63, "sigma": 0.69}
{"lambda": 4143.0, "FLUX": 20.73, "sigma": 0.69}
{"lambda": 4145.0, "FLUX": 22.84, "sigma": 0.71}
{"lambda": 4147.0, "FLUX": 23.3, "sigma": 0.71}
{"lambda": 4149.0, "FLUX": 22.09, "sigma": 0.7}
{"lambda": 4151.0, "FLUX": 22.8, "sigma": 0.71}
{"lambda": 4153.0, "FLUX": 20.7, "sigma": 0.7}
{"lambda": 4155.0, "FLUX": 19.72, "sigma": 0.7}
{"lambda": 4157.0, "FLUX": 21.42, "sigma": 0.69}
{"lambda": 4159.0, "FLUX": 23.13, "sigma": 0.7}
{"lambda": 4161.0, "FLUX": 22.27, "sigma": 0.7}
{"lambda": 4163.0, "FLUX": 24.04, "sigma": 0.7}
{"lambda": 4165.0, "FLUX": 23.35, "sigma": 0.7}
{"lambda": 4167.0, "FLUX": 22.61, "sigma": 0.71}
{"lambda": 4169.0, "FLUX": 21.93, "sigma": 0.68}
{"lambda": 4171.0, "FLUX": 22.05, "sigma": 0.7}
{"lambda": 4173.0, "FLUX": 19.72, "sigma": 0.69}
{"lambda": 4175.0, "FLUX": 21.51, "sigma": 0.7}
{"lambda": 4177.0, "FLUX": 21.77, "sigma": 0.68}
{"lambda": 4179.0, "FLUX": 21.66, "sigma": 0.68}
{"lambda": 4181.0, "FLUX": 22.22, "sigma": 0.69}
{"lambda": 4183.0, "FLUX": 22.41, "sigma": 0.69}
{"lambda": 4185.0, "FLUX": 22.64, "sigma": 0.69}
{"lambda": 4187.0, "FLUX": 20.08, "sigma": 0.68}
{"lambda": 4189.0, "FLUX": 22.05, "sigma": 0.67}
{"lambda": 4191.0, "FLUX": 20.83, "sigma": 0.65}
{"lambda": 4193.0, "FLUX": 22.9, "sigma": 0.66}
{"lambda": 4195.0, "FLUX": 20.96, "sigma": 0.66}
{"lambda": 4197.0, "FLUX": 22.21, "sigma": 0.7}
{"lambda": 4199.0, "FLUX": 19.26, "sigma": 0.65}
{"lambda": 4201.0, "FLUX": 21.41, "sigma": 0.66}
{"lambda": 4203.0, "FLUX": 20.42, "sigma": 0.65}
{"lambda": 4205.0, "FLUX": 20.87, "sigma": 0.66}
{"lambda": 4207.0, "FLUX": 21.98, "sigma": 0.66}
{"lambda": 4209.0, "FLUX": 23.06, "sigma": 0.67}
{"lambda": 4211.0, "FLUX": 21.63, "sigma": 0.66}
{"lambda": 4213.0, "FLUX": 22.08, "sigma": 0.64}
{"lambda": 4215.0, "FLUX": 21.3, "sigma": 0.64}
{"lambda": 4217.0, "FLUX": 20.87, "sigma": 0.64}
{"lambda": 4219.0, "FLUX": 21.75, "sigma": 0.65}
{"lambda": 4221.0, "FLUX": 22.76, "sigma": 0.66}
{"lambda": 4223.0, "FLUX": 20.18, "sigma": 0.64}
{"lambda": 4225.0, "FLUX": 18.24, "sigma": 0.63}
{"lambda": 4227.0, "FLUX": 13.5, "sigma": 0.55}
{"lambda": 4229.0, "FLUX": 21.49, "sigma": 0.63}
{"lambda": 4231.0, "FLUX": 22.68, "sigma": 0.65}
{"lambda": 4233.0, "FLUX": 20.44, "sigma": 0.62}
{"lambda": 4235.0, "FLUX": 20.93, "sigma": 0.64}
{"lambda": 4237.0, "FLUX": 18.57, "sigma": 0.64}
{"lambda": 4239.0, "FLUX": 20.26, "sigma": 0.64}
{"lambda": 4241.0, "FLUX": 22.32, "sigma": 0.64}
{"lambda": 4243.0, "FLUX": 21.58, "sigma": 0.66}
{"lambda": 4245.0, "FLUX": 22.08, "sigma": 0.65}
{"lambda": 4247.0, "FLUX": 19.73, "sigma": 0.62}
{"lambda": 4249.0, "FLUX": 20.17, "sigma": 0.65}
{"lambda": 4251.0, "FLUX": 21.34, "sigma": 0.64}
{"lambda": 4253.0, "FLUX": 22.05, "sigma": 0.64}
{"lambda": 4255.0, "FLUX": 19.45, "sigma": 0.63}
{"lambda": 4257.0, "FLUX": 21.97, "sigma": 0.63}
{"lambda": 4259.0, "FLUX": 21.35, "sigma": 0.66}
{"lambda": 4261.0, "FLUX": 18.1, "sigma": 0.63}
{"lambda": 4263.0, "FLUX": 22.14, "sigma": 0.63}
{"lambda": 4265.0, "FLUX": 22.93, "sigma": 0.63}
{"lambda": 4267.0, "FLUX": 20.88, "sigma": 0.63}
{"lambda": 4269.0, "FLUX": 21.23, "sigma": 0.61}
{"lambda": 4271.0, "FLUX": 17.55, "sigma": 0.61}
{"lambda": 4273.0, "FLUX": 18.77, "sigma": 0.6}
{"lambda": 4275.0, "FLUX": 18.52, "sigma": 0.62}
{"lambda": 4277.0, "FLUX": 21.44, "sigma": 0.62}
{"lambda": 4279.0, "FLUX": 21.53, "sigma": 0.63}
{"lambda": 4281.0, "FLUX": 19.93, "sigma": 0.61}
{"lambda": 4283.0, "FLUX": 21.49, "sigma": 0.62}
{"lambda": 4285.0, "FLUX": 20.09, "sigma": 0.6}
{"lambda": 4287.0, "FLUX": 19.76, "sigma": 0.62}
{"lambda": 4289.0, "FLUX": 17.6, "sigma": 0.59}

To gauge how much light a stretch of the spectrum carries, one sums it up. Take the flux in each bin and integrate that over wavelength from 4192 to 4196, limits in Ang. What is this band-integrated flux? 87.7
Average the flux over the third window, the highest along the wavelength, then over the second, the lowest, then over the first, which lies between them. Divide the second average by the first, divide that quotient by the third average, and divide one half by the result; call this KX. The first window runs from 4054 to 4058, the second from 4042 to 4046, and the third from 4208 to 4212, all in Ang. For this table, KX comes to 13.1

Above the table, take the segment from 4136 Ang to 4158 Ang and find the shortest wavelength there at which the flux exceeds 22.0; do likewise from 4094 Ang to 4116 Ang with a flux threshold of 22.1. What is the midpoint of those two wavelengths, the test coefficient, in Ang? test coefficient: 4125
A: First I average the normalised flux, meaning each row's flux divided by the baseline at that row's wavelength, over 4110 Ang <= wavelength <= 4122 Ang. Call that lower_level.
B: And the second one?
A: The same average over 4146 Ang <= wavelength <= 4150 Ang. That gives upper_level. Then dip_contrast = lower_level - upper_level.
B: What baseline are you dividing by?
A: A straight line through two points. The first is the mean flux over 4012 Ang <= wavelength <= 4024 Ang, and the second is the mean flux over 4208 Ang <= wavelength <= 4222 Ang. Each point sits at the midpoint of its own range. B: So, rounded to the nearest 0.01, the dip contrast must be 0.02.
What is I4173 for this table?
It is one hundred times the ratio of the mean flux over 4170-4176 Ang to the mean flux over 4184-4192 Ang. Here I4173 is 99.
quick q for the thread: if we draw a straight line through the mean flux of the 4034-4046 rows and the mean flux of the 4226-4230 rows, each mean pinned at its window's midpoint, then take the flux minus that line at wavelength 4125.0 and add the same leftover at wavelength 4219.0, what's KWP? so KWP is 6.7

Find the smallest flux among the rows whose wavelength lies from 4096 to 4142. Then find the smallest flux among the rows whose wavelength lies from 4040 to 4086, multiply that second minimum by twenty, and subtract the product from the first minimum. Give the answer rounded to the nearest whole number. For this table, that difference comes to -320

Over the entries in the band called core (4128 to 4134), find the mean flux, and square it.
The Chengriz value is 490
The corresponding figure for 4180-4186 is 503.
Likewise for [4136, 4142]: 528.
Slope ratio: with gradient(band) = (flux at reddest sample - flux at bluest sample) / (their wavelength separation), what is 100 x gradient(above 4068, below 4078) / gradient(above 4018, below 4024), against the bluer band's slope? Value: 77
